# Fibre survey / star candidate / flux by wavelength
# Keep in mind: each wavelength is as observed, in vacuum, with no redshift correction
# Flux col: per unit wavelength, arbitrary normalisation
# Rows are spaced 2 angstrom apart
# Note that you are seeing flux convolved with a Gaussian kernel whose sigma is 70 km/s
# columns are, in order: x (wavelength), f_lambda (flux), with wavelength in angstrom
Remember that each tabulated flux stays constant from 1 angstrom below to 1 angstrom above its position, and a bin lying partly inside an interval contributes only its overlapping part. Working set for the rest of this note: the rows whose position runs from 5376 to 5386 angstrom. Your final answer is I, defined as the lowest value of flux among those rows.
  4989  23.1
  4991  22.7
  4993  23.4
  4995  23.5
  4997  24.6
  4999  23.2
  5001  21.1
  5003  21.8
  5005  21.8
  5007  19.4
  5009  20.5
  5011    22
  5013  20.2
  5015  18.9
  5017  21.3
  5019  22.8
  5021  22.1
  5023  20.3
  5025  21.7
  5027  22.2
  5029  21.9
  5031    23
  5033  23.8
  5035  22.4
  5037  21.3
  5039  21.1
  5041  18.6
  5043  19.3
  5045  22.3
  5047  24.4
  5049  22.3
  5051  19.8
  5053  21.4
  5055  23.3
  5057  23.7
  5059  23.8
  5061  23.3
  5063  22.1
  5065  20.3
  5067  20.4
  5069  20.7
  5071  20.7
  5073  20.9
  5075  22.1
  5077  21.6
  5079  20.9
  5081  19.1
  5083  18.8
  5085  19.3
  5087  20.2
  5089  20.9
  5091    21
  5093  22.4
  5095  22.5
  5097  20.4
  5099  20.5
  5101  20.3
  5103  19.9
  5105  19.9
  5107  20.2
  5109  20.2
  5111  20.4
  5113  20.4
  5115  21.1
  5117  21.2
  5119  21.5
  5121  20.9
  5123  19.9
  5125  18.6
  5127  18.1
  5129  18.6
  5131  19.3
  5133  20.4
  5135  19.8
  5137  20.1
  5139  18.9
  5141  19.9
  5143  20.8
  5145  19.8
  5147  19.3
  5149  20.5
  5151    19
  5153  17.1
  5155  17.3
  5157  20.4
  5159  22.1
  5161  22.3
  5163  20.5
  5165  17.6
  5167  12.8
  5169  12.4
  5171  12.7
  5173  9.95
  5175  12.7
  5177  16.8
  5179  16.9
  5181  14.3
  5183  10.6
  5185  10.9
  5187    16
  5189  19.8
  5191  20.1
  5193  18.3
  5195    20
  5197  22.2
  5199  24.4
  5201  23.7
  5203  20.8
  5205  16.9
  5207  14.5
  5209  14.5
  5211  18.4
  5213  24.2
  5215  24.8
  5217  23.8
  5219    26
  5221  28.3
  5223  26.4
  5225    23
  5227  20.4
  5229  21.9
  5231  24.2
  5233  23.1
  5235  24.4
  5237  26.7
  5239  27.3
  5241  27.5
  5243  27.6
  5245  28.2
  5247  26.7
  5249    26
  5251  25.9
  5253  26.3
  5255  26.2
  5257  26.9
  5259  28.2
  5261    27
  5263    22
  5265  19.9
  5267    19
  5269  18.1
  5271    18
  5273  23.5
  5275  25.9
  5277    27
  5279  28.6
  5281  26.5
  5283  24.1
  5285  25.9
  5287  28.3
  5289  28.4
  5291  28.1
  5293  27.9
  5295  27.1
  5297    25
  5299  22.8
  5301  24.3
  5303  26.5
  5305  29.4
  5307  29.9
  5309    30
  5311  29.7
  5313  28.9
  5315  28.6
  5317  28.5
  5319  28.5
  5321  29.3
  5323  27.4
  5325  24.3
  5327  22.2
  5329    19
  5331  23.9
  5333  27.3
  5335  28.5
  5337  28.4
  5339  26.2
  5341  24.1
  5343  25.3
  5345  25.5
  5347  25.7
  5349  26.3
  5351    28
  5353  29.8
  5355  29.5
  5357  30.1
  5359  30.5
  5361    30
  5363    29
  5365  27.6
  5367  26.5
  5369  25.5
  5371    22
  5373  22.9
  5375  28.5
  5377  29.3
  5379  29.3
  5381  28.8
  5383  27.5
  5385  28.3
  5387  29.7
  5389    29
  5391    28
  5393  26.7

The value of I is 27.5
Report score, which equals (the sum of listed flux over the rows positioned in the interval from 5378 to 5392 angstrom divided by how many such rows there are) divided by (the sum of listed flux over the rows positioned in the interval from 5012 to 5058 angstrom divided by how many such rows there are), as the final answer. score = 1.32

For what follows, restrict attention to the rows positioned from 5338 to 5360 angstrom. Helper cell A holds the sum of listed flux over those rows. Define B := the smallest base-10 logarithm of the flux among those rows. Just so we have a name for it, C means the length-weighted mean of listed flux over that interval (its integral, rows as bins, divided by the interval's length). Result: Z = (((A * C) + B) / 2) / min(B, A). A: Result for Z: 2980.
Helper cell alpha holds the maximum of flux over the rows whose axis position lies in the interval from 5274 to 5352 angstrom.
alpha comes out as 30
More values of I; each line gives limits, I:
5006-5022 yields 18.9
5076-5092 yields 18.8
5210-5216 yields 18.4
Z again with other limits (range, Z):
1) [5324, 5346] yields 2683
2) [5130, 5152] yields 1690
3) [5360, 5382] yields 3036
